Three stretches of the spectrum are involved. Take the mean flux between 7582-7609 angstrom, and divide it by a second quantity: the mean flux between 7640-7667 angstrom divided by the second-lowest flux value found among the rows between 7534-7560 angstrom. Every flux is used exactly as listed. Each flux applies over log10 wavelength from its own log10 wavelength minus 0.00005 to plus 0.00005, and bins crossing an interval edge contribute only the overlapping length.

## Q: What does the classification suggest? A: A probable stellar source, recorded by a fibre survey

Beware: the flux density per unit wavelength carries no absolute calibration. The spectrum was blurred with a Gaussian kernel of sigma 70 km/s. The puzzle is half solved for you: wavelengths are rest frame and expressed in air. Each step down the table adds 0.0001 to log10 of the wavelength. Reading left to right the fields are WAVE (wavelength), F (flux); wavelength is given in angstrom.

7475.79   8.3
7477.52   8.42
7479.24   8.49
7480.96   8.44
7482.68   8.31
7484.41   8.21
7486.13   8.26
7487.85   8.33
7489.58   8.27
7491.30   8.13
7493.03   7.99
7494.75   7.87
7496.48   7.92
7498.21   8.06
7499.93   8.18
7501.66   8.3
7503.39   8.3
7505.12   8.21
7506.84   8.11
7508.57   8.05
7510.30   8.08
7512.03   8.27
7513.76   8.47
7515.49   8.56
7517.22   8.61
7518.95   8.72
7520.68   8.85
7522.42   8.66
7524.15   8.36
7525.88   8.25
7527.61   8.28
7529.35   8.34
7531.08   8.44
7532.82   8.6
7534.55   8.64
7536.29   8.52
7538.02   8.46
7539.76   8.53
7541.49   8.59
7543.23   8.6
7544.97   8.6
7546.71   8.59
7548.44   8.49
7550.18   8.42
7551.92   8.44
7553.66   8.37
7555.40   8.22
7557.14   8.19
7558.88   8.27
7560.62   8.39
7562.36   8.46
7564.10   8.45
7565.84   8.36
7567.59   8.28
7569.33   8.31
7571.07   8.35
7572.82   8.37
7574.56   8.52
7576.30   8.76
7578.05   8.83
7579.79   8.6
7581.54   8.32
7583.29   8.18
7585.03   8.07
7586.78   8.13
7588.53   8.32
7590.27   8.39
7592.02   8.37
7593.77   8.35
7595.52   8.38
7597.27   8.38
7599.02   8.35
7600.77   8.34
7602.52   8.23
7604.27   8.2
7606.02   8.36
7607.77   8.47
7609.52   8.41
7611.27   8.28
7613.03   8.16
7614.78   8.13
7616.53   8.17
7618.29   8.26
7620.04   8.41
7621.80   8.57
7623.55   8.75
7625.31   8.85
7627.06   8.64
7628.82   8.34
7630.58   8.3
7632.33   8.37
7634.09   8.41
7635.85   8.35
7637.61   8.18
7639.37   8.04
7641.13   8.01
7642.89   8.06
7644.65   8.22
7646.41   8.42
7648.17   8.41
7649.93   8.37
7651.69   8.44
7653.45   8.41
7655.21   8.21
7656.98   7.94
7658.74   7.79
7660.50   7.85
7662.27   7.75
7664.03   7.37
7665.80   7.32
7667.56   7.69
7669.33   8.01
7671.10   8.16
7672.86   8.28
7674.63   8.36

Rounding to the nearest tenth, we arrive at 8.5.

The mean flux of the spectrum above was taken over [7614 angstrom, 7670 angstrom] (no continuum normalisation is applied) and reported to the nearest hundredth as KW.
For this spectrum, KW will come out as 8.19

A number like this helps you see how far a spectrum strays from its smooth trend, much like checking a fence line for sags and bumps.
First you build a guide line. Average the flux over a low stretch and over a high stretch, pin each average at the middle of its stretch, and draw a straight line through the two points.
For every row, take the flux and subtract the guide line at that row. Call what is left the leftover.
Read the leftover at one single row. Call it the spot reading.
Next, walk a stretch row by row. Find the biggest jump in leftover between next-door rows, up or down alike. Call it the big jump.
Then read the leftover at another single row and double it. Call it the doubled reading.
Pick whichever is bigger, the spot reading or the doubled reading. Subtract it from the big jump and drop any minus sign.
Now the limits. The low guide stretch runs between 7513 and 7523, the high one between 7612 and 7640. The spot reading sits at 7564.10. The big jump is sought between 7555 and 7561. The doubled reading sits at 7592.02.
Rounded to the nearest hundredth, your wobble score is 0.20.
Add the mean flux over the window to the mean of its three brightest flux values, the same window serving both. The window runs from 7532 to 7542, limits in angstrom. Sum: 17.2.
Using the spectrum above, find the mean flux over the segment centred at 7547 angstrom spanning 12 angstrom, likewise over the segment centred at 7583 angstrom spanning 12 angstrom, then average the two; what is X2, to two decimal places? 8.44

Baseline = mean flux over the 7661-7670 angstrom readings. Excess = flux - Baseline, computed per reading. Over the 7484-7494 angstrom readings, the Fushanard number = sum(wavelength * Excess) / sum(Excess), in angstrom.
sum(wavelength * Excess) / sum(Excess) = 7488.3 angstrom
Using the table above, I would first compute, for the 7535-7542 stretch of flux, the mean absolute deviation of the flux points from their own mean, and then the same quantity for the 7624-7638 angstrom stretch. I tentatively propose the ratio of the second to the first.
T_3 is 4.5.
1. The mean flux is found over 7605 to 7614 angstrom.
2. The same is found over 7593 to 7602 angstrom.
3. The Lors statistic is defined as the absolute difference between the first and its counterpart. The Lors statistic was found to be 0.02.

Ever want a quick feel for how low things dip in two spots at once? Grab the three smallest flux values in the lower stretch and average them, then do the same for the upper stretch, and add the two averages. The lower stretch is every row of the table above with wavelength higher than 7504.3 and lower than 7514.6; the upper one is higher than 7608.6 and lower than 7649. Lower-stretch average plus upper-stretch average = 16.1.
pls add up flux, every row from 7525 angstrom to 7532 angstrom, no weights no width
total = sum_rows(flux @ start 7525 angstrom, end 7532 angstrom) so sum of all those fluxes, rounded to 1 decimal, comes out 33.3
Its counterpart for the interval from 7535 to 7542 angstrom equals 34.1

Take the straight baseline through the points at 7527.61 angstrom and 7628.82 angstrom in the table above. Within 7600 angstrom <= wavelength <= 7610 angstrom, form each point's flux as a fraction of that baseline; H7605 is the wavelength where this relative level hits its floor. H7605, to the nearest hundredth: 7604.27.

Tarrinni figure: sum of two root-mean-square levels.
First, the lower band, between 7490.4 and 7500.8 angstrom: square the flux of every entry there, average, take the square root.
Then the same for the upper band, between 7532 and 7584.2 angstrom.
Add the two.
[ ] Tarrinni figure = 16.5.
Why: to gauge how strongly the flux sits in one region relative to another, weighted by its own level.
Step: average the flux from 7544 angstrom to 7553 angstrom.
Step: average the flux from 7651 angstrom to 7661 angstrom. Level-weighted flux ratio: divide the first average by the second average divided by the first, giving 8.9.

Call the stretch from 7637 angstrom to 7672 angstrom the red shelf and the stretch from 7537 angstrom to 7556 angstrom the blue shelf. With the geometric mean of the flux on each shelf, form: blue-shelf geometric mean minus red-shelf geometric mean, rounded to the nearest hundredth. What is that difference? 0.46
